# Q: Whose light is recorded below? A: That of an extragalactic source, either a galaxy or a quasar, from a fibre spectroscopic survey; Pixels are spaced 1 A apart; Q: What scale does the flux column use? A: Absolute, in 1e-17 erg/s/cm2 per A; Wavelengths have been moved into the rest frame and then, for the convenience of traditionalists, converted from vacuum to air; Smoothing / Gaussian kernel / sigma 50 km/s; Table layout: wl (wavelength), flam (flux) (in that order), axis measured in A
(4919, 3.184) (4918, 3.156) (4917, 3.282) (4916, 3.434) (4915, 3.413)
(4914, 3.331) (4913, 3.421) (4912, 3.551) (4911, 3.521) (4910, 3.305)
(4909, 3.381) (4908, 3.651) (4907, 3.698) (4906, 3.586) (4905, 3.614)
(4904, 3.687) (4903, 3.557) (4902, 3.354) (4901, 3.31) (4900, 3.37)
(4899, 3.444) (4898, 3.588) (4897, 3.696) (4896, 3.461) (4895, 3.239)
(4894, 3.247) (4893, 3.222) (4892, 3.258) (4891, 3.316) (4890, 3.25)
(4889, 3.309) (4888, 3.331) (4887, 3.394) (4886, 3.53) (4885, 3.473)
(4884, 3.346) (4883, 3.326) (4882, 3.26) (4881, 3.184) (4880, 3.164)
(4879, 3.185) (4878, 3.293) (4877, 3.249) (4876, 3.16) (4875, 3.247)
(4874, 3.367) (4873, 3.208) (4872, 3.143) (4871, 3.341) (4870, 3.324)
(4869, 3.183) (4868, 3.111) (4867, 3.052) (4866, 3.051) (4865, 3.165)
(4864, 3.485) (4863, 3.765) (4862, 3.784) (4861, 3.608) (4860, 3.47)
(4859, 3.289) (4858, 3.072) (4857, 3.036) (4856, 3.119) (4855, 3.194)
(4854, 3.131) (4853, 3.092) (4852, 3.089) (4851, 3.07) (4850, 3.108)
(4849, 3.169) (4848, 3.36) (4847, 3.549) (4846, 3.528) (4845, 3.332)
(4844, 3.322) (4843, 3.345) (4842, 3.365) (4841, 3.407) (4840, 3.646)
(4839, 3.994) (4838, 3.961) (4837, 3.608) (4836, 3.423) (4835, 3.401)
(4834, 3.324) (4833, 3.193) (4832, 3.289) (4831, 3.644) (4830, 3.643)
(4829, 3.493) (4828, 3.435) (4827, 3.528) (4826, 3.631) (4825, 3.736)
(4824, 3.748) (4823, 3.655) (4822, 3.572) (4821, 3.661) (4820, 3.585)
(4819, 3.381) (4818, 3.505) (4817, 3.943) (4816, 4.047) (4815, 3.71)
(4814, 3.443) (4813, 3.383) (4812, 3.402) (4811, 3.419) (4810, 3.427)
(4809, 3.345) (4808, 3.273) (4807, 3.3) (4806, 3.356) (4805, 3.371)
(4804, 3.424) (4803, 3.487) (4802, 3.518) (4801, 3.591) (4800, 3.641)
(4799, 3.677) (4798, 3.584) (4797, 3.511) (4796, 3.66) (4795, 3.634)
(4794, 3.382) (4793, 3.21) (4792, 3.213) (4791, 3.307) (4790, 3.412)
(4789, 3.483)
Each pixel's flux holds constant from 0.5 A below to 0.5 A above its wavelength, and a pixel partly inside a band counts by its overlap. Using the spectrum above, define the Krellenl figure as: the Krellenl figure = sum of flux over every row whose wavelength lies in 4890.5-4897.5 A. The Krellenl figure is 23.4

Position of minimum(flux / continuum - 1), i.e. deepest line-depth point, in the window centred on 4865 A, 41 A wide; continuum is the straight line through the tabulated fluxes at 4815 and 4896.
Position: 4857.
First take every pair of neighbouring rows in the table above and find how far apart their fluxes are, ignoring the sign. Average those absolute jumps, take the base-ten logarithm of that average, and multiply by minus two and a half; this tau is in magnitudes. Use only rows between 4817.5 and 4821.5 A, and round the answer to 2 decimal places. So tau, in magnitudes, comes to 2.18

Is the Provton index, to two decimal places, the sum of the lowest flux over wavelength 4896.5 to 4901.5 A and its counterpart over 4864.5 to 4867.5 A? 6.36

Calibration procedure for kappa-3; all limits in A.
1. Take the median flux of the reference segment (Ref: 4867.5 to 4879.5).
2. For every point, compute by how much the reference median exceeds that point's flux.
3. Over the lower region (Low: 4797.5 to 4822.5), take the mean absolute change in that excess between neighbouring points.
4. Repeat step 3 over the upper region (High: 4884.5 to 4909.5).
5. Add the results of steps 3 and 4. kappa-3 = 0.19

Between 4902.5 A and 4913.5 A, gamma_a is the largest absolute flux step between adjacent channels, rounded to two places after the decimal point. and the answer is 0.27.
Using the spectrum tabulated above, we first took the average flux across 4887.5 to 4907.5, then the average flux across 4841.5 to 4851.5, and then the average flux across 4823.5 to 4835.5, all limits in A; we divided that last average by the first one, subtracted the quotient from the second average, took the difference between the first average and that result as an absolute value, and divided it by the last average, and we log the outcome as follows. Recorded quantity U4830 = 0.324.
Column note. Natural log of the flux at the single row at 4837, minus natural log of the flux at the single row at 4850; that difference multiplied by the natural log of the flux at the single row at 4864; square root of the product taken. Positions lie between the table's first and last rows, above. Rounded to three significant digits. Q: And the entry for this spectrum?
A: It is 0.432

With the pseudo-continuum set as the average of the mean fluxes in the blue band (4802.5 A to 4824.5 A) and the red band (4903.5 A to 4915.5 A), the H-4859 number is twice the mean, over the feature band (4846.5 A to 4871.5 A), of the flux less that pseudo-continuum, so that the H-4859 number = -0.50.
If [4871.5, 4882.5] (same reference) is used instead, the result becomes -0.59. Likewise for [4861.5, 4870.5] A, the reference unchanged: -0.38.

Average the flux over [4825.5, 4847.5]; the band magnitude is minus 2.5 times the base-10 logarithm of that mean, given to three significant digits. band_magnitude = -1.36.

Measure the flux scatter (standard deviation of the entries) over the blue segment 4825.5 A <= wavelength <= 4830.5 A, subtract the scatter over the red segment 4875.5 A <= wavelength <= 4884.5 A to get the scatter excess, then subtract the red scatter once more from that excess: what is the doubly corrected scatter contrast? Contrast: -0.05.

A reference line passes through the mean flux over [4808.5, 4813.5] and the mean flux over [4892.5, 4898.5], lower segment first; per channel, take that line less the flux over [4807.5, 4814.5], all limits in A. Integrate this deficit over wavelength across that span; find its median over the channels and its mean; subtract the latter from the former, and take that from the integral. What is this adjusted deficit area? 0.1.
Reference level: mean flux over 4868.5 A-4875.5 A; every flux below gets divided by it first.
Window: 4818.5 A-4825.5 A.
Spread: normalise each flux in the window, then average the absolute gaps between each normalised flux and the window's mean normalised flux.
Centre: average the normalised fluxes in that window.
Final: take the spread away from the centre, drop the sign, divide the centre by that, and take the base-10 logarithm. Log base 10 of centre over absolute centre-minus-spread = 0.011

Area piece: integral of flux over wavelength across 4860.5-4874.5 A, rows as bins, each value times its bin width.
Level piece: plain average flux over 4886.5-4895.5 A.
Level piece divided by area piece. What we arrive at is 0.071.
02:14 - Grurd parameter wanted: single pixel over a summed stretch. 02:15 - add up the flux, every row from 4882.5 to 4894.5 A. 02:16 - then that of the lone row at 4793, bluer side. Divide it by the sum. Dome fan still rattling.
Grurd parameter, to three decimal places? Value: 0.080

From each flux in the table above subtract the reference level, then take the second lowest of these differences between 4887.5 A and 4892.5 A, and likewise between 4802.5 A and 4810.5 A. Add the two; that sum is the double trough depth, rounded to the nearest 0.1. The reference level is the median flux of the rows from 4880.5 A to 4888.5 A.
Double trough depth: -0.1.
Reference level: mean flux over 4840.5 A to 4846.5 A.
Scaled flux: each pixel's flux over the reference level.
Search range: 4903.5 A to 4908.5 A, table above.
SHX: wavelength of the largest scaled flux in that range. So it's 4907 A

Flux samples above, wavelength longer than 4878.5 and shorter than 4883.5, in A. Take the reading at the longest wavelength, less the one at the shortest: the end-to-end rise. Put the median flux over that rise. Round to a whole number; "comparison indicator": 23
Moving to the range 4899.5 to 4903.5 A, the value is 18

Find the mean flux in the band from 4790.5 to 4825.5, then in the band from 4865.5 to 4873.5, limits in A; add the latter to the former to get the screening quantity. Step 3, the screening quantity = 6.69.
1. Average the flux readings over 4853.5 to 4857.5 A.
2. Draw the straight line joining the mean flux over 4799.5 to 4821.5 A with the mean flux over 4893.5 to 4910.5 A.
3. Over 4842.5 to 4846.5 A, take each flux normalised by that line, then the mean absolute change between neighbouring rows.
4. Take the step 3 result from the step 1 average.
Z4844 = 3.10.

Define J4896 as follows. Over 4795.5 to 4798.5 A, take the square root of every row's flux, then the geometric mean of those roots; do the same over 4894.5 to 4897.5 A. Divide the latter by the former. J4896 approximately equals 0.98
